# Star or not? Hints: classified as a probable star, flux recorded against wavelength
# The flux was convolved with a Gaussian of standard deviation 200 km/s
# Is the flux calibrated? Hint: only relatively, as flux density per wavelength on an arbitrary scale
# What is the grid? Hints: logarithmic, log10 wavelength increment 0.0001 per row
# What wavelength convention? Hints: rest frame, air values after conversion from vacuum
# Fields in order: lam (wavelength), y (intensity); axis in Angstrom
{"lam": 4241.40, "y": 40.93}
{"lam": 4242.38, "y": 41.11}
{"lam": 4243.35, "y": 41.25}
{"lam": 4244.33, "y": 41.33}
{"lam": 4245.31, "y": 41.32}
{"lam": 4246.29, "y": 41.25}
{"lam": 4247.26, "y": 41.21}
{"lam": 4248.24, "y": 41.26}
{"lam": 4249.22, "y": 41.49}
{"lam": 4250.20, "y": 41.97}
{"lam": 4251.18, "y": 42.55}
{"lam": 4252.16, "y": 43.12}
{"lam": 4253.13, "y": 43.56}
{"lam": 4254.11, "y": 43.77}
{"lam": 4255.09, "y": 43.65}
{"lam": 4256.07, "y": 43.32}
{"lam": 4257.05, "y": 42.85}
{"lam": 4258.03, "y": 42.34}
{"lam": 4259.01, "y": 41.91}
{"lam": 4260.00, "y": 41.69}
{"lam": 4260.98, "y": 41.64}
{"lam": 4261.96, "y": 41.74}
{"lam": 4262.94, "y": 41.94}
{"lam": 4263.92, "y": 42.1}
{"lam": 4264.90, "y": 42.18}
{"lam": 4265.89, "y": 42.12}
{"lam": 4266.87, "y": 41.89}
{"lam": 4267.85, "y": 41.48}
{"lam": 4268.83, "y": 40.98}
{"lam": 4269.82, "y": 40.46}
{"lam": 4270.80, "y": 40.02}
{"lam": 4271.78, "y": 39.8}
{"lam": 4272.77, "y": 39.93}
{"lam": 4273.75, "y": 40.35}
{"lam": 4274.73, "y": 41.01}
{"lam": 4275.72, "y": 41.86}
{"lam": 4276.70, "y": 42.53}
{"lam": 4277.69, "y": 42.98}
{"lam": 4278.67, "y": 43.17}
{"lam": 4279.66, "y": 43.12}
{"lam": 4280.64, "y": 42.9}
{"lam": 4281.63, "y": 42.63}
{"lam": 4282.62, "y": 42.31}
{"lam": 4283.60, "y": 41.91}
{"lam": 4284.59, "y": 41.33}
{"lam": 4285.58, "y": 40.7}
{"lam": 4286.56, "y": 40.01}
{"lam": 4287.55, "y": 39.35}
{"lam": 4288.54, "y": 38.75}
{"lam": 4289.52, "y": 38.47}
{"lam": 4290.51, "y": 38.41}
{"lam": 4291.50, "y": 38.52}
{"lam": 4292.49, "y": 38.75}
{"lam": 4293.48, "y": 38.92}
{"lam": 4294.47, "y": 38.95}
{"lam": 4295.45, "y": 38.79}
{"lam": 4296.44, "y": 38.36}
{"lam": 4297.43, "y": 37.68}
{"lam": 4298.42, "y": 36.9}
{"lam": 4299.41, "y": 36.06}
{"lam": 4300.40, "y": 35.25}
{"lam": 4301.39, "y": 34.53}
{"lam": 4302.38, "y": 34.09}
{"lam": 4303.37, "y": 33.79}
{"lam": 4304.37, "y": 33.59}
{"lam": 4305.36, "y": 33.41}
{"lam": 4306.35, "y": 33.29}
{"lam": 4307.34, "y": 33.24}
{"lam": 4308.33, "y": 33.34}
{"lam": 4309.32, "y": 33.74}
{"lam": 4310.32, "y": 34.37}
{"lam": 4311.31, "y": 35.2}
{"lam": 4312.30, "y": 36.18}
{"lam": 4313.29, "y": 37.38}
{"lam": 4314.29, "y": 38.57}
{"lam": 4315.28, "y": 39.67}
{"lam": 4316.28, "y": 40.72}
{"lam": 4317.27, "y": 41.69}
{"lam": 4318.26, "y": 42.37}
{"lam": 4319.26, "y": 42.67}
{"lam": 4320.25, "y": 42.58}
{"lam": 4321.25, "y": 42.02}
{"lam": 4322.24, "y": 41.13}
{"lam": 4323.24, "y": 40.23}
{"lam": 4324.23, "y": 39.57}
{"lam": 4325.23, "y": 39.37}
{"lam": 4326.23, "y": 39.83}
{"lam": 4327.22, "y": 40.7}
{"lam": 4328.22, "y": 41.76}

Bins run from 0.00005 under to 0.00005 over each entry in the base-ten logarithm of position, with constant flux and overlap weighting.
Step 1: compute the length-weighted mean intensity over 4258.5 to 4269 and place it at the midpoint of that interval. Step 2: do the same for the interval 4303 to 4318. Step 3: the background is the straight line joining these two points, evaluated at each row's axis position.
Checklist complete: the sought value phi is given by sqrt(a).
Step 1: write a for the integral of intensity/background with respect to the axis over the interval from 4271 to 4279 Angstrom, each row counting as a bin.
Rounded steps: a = 8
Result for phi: 2.9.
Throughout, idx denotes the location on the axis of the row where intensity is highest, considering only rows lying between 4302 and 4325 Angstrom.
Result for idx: 4319.26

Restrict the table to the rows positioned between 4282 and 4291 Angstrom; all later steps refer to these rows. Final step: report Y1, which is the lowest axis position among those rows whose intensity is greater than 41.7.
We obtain 4282.62 Angstrom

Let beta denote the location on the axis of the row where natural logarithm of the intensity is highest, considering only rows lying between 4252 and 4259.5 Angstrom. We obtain 4254.11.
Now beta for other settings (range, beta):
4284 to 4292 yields 4284.59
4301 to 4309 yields 4301.39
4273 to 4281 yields 4278.67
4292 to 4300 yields 4294.47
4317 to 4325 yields 4319.26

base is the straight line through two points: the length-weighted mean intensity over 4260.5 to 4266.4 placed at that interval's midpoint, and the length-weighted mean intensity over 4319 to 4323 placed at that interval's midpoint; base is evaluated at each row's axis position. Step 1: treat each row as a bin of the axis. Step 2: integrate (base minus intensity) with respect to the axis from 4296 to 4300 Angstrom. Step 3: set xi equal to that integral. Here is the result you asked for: 19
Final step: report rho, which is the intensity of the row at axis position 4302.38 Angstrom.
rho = 34.09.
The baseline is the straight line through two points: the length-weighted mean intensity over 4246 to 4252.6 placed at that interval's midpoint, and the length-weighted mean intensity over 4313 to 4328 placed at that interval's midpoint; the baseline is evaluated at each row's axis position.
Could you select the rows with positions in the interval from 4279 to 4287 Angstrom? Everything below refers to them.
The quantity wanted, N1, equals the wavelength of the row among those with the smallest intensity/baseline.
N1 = 4286.56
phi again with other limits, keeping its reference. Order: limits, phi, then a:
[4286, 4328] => 6.6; 44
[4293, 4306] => 3.5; 13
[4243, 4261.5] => 4.2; 18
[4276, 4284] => 2.9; 9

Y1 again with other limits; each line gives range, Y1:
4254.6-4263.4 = 4255.09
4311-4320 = 4318.26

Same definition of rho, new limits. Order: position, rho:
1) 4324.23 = 39.57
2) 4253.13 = 43.56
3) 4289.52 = 38.47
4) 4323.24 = 40.23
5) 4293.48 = 38.92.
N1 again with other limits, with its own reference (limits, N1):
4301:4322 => 4307.34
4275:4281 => 4275.72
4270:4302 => 4301.39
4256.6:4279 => 4271.78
